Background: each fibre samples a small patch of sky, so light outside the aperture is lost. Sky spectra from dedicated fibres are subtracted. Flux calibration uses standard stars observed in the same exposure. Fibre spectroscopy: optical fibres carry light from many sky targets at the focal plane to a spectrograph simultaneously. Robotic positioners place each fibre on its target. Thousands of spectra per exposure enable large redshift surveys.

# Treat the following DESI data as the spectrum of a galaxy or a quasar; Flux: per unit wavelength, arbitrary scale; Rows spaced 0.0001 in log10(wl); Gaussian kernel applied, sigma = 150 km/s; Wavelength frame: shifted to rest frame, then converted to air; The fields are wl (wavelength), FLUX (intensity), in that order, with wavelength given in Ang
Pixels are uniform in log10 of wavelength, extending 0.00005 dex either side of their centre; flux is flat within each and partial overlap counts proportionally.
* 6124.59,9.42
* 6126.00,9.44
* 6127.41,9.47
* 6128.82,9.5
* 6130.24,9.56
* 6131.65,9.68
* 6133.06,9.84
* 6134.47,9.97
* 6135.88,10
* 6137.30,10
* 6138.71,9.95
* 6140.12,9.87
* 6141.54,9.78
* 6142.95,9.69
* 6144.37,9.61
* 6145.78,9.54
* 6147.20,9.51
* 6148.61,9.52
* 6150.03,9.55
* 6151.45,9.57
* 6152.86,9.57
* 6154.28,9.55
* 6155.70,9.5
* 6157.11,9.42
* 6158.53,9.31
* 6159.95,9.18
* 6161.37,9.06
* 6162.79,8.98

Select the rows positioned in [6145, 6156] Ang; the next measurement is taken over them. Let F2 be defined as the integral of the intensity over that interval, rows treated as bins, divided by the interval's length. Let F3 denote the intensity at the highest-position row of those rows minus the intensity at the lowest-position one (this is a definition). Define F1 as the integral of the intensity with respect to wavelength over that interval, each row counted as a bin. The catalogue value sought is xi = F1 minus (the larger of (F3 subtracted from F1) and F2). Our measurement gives -0.04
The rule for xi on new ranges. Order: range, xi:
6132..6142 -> -0.06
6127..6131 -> 0.09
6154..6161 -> -0.37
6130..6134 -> 0.28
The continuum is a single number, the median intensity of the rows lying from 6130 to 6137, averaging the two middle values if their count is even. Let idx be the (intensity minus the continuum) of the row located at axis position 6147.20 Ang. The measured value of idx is -0.3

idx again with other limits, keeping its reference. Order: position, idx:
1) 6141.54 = -0.1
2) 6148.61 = -0.3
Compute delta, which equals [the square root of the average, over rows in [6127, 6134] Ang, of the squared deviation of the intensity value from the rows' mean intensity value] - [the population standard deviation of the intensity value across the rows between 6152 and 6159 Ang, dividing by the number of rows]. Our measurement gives 0.040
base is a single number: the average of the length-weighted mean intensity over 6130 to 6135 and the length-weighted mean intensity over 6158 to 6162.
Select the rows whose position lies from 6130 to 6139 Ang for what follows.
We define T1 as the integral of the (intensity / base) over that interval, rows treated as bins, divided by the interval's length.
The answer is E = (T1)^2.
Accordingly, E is 1.08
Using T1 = 1.04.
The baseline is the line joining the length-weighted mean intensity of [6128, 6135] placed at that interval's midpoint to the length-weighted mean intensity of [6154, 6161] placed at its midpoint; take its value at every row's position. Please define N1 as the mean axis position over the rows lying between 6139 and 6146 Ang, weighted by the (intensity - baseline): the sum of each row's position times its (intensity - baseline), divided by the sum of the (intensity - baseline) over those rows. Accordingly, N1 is 6141.7 Ang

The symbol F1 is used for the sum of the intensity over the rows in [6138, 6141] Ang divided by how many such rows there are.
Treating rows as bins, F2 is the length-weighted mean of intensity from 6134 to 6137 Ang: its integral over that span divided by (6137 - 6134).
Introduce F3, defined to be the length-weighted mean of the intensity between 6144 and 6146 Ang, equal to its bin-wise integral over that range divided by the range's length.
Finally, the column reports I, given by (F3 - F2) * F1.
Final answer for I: -4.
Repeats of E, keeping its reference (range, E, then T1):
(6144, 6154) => 1.02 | 1.01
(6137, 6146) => 1.07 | 1.03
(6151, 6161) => 0.99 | 0.99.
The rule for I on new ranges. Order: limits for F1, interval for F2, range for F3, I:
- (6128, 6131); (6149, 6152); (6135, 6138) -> 4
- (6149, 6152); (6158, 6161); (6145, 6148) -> 3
